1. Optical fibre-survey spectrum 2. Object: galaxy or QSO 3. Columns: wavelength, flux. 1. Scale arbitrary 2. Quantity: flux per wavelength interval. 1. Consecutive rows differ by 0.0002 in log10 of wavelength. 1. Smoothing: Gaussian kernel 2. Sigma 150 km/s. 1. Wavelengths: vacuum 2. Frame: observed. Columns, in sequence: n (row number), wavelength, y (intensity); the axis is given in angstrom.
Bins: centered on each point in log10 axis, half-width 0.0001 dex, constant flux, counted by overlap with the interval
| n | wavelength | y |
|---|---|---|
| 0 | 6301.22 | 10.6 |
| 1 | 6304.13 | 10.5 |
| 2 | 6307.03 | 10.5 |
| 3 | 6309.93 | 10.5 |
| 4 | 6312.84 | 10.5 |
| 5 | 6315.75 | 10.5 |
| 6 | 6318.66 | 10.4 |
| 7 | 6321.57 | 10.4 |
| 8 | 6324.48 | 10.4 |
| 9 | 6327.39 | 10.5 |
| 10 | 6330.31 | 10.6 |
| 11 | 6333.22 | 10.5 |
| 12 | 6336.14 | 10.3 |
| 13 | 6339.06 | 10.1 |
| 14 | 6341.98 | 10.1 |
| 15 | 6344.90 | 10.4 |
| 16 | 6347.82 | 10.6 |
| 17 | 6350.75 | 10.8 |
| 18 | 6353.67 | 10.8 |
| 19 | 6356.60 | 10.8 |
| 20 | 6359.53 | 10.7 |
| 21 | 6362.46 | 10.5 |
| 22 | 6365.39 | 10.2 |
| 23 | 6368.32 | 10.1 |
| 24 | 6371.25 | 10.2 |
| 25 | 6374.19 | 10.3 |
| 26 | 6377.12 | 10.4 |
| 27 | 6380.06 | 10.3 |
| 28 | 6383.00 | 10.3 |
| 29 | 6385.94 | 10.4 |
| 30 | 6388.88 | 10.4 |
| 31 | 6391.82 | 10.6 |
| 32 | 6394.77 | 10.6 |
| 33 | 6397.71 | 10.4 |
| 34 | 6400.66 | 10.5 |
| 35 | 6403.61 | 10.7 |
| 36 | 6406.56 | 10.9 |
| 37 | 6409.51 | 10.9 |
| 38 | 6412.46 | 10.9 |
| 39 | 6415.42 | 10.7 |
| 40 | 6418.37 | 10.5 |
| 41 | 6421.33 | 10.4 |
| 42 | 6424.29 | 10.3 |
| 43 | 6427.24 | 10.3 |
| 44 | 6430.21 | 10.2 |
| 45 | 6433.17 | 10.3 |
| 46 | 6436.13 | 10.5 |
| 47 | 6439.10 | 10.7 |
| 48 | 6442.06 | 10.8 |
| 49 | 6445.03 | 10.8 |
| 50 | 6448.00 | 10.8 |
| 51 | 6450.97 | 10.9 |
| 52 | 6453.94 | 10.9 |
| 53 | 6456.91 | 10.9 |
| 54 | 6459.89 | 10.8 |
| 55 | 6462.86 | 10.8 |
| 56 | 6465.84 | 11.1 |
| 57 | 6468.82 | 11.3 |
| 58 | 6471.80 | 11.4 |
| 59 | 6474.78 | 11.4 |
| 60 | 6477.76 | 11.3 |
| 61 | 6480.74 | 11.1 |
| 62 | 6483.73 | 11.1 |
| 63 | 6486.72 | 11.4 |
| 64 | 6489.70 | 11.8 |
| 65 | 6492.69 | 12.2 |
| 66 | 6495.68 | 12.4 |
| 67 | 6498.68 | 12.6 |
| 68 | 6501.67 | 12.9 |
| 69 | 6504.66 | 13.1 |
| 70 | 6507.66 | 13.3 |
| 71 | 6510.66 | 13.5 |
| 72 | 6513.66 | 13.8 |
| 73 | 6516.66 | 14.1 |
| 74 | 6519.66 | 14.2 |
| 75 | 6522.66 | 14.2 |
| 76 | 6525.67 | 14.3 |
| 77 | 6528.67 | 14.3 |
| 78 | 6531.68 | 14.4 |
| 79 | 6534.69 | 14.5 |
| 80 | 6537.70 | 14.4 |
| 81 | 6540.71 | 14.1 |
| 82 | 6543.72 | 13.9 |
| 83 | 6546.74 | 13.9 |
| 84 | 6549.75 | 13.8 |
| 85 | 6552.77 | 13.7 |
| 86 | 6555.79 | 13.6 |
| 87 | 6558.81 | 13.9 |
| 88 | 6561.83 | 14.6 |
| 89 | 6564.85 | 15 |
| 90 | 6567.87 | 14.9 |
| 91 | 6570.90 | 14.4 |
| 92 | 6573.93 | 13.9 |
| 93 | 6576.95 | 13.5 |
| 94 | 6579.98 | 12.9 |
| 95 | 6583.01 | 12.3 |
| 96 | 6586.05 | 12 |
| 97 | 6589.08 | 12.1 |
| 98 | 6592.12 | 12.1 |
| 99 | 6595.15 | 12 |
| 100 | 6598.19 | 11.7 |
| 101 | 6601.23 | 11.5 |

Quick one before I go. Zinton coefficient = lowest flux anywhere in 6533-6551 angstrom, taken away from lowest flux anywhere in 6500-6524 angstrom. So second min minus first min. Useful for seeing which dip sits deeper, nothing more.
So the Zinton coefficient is -0.9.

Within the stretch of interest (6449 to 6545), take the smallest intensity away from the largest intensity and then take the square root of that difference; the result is 1.92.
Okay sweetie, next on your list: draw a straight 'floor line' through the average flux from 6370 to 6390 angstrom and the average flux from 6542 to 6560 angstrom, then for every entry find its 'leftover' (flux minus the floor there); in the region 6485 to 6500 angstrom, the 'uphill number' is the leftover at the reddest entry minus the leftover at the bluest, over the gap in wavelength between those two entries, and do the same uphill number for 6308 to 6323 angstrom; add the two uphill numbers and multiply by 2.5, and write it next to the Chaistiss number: 0.13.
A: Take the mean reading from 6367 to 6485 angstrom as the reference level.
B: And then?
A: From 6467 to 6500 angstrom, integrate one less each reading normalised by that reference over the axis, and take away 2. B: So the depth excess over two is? -4.9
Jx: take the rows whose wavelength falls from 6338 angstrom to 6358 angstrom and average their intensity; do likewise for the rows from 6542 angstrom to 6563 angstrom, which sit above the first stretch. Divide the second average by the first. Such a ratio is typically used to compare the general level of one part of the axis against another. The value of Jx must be 1.32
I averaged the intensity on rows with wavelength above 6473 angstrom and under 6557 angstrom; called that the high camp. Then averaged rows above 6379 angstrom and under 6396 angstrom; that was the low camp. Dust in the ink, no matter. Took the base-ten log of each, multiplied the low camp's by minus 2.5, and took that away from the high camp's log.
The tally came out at 3.67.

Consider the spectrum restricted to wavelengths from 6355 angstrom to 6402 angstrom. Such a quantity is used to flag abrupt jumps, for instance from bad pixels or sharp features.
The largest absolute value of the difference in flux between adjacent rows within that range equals 0.30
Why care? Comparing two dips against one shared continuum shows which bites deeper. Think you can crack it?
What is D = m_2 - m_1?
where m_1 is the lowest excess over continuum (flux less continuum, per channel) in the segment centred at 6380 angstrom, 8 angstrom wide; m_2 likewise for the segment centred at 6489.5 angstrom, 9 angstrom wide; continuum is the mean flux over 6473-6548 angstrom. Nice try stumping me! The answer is 1.1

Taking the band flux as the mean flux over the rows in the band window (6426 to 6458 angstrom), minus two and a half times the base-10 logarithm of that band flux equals -2.57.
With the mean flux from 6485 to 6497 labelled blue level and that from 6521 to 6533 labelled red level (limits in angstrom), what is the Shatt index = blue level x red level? 171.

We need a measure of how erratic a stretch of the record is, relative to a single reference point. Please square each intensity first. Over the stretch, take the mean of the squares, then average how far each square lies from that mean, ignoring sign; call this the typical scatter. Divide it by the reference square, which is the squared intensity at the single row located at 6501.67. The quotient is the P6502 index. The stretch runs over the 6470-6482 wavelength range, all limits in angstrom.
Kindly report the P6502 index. 0.014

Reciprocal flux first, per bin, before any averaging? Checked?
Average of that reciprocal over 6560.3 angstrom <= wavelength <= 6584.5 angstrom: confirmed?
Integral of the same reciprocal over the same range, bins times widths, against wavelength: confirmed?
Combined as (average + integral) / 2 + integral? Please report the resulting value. 3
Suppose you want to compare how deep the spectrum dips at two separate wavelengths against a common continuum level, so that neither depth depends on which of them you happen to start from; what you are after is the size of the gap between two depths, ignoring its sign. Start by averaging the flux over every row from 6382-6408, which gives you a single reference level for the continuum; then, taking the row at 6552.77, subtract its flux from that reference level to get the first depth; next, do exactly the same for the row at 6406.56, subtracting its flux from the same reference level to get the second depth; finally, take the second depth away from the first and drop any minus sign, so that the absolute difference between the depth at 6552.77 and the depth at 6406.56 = 2.8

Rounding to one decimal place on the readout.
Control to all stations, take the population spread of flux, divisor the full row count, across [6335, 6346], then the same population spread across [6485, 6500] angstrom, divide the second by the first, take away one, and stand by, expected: 2.3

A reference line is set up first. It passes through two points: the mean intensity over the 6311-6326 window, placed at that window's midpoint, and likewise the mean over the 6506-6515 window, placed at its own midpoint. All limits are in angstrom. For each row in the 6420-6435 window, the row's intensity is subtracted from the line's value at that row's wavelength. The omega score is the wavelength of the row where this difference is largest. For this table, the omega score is 6430.21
